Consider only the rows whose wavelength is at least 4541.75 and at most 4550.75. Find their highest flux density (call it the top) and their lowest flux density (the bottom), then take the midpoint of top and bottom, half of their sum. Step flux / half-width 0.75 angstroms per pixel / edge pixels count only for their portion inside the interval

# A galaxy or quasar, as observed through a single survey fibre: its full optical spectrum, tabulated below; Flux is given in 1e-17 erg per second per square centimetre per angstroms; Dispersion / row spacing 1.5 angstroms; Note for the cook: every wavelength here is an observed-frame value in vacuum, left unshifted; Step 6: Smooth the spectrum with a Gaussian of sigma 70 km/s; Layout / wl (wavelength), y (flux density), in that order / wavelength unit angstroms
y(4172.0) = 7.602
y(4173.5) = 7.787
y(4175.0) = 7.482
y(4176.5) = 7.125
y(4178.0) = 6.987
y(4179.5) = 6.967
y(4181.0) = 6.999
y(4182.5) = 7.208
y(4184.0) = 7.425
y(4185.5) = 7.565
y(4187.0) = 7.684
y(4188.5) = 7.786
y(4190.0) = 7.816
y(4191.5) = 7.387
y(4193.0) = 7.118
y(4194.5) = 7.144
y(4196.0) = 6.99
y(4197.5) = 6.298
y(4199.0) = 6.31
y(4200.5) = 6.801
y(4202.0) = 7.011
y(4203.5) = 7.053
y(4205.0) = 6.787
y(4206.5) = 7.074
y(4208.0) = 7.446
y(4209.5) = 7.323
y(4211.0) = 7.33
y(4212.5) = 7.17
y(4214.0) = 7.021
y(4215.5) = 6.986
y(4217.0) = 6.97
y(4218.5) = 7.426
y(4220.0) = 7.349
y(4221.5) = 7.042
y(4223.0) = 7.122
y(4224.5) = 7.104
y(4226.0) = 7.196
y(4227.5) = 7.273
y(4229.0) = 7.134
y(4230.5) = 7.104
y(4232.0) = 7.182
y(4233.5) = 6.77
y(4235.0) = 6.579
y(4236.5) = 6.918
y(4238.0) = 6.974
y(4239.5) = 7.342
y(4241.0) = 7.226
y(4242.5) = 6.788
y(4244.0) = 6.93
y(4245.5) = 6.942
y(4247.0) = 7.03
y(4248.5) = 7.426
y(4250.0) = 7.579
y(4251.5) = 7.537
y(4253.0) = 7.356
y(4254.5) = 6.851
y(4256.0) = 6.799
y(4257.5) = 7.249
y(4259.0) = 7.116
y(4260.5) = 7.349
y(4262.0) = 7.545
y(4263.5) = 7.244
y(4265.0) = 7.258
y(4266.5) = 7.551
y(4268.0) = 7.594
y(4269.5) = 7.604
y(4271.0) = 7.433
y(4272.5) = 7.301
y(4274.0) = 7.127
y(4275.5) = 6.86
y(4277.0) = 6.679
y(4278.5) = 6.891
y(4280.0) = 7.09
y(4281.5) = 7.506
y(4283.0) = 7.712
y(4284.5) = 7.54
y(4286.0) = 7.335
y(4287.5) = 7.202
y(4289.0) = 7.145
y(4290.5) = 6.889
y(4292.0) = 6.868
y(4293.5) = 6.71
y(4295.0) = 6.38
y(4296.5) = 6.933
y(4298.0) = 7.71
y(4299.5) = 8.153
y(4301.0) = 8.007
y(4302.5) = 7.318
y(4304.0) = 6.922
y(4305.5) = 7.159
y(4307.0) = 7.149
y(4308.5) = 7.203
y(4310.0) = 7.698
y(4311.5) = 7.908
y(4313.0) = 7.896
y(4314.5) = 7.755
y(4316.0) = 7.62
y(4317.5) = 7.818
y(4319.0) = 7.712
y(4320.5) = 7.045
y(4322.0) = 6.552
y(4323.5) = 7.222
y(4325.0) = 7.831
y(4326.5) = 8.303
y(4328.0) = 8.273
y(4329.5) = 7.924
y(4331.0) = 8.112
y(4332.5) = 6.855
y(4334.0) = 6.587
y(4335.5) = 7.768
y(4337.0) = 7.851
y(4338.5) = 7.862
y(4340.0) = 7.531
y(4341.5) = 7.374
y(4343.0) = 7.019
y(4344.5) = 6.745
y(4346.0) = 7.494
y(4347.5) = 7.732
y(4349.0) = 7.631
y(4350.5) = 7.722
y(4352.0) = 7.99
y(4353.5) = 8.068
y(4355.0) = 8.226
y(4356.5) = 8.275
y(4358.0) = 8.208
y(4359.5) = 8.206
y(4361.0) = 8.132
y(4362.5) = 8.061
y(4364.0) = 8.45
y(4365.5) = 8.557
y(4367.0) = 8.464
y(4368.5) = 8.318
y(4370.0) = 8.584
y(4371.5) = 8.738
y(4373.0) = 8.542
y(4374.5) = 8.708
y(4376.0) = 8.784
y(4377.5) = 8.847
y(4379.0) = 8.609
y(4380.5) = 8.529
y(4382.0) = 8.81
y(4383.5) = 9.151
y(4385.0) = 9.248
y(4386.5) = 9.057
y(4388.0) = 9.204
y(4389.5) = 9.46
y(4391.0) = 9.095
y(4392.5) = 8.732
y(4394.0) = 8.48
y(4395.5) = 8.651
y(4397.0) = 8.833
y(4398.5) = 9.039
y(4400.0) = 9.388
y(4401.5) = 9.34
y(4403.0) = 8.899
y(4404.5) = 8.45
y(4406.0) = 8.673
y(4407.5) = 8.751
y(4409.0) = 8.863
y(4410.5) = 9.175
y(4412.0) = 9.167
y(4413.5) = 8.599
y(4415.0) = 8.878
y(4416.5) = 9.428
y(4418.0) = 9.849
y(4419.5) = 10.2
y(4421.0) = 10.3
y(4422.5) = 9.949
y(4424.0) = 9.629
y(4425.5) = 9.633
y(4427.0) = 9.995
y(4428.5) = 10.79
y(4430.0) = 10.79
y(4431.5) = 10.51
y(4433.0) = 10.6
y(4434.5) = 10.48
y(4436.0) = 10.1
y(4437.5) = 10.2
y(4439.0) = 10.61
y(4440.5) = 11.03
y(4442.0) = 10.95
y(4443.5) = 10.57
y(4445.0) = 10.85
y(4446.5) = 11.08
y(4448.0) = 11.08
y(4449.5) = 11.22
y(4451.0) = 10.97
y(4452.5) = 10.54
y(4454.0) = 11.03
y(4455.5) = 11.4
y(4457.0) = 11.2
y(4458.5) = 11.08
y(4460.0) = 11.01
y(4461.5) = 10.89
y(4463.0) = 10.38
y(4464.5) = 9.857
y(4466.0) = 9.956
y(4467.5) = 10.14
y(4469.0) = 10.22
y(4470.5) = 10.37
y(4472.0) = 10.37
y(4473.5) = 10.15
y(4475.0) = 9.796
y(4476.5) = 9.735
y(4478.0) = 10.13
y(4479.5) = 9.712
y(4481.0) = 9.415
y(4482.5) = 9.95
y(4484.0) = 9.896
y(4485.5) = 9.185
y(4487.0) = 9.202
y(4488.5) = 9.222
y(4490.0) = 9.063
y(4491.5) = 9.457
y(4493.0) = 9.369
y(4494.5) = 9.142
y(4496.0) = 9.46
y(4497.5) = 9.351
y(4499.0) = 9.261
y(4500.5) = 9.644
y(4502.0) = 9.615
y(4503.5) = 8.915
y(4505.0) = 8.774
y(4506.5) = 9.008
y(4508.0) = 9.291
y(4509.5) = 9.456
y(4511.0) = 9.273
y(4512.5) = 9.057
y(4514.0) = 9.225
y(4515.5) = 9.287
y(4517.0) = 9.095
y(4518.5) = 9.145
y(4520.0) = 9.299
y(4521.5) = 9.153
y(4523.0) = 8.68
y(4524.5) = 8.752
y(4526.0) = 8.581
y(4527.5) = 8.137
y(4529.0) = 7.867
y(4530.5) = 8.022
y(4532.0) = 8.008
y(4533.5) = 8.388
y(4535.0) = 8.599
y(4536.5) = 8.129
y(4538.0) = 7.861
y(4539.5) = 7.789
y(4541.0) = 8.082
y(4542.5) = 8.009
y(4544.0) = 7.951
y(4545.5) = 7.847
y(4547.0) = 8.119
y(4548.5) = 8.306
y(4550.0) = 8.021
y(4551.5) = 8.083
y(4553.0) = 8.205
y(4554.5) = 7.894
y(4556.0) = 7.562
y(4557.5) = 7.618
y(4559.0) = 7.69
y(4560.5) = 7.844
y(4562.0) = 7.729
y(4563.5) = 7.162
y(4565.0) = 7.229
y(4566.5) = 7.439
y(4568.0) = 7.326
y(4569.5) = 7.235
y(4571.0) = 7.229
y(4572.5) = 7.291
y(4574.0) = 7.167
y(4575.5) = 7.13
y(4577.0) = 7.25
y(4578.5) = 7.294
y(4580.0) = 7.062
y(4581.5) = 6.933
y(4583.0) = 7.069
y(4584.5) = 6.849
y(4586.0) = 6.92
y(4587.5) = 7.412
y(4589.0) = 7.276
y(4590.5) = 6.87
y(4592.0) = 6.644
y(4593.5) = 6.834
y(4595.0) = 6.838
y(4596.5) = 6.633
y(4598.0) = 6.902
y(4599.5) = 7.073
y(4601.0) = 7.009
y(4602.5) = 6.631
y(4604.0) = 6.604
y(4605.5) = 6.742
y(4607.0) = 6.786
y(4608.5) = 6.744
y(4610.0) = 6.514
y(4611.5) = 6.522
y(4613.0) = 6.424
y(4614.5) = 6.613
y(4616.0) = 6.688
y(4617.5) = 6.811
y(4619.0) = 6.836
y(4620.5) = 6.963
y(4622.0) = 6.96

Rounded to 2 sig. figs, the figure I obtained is 8.1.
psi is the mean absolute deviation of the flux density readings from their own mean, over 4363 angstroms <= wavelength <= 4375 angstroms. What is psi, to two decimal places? 0.10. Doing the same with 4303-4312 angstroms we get 0.31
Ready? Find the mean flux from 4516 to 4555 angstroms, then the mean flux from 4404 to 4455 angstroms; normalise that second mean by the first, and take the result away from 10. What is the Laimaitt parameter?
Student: 8.79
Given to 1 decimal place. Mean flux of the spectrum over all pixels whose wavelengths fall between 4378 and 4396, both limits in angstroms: 8.9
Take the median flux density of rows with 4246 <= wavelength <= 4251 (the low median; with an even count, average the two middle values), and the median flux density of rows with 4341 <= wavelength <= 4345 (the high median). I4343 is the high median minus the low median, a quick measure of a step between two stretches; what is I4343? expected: -0.4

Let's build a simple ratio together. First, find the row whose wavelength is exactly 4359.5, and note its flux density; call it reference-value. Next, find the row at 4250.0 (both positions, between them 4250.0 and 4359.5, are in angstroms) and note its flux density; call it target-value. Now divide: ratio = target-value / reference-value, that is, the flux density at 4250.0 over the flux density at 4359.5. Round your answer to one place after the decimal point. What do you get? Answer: 0.9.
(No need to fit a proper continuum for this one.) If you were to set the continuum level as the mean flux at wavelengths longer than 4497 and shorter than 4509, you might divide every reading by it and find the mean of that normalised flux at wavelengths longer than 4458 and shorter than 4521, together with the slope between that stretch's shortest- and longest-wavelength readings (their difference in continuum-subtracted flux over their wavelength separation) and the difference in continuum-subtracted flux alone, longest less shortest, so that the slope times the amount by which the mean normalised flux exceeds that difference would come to -0.082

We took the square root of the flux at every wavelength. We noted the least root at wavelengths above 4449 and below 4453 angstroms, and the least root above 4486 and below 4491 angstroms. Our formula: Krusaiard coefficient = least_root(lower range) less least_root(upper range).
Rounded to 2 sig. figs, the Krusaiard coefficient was 0.24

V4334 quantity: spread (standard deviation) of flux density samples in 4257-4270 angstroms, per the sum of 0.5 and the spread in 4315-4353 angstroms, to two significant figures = 0.18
